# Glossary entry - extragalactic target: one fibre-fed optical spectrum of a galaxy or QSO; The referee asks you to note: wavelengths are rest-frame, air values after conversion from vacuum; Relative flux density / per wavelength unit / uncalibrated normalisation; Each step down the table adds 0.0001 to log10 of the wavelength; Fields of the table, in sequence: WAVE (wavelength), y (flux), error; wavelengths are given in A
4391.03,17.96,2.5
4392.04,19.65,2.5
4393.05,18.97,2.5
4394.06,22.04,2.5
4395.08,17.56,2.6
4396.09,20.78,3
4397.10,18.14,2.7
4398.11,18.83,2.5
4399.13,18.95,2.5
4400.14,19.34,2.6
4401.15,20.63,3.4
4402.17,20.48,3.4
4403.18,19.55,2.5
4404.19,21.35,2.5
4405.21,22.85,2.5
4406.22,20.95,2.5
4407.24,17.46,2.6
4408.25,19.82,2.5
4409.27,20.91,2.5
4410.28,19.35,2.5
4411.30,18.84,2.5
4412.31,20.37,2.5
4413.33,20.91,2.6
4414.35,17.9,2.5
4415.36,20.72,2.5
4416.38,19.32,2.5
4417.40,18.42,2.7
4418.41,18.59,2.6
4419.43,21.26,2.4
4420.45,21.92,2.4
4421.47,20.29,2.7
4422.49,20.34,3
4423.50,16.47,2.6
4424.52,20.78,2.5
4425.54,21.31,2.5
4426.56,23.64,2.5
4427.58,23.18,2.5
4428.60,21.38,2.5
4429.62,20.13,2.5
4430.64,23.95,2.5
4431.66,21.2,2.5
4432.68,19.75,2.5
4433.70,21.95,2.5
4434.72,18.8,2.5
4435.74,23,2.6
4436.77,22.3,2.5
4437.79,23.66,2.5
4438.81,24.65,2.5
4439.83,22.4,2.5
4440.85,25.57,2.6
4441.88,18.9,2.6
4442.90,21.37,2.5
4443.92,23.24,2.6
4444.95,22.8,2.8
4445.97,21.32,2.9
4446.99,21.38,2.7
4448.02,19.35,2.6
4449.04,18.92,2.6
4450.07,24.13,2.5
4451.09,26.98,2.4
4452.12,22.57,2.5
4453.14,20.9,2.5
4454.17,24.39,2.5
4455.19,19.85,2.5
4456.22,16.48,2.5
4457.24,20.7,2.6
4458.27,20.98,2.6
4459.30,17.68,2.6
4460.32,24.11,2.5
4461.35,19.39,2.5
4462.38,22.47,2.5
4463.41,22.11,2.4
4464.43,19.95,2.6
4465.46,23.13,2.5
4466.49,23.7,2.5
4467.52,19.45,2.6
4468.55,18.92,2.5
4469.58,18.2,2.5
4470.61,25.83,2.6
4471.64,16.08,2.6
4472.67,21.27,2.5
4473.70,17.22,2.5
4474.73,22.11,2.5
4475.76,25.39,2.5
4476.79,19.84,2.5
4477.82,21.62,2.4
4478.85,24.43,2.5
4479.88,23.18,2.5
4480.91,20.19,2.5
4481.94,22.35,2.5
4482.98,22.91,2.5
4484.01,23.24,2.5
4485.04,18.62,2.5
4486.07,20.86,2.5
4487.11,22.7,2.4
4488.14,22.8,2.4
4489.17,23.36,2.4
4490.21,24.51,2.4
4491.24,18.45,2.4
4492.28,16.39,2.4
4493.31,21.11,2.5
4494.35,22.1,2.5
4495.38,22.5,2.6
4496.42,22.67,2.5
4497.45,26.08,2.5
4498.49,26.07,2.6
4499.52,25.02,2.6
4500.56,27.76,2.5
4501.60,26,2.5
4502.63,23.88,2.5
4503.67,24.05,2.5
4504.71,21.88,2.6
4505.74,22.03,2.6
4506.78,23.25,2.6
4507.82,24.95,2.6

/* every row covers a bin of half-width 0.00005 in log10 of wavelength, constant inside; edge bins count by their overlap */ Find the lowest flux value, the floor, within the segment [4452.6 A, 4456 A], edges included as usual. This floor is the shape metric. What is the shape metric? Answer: 19.85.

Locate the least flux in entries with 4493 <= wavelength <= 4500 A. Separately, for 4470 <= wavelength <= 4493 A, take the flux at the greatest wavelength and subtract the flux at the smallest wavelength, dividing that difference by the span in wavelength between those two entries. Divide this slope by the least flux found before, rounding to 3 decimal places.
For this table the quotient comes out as -0.021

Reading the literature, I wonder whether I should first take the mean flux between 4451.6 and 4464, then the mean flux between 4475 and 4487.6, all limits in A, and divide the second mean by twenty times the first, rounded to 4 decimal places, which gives 0.0527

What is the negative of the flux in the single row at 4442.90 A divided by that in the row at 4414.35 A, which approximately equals -1.19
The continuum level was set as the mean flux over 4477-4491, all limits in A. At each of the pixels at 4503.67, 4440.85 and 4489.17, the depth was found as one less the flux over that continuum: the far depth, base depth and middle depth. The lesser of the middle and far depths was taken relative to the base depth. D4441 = 1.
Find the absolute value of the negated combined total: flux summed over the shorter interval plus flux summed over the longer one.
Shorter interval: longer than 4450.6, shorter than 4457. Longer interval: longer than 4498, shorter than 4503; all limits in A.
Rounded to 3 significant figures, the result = 260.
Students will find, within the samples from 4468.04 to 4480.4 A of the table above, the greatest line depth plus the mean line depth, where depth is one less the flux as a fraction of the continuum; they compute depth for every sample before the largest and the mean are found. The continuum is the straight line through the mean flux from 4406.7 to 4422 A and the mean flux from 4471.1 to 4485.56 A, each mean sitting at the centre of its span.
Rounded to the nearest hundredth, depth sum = 0.24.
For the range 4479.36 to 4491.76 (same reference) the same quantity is 0.13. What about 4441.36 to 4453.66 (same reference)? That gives 0.02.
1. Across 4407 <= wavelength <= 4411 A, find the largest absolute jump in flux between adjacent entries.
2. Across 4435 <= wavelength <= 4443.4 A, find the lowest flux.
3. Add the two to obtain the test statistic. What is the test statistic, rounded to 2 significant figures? 21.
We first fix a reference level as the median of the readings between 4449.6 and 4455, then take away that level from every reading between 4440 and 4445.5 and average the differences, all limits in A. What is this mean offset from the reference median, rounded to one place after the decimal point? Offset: -1.8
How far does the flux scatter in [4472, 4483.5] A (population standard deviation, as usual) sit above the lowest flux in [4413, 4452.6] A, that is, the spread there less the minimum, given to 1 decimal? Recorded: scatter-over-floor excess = -14.3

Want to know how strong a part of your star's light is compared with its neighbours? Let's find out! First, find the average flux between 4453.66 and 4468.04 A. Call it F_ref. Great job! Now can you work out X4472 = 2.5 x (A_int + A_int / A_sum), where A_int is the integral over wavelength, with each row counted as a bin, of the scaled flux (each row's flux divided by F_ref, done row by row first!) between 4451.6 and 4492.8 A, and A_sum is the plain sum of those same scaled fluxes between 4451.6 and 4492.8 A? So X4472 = 106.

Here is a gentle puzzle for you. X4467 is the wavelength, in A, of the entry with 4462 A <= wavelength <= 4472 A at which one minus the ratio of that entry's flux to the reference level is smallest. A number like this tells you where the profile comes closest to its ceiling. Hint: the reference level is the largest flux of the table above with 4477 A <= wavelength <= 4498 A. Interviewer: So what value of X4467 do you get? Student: 4470.61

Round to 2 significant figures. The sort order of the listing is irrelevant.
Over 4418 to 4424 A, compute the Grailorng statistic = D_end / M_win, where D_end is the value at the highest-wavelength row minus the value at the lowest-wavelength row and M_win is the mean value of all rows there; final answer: -0.11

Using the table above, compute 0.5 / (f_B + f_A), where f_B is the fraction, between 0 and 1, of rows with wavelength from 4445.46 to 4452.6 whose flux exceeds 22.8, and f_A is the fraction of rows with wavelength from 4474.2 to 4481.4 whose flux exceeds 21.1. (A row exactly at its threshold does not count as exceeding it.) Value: 0.50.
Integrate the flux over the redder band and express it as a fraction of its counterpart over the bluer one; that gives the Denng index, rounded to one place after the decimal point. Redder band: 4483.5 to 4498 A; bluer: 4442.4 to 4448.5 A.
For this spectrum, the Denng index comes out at 2.4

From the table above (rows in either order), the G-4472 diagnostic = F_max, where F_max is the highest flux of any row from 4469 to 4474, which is 25.83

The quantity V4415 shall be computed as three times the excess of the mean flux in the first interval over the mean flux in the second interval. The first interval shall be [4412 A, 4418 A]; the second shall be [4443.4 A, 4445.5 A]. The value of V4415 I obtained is -10.2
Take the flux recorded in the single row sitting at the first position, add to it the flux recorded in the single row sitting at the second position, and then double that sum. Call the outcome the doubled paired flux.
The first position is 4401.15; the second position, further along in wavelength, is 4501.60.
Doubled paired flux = 93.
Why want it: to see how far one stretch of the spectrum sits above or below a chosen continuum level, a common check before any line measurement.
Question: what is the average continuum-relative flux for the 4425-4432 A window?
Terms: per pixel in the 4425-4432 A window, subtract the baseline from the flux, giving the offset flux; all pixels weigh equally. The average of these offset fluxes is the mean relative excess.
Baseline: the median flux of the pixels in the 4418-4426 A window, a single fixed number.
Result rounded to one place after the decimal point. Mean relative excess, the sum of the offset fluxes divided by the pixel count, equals 1.6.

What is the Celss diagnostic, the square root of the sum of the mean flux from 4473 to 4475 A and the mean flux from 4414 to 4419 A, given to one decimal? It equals 6.2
